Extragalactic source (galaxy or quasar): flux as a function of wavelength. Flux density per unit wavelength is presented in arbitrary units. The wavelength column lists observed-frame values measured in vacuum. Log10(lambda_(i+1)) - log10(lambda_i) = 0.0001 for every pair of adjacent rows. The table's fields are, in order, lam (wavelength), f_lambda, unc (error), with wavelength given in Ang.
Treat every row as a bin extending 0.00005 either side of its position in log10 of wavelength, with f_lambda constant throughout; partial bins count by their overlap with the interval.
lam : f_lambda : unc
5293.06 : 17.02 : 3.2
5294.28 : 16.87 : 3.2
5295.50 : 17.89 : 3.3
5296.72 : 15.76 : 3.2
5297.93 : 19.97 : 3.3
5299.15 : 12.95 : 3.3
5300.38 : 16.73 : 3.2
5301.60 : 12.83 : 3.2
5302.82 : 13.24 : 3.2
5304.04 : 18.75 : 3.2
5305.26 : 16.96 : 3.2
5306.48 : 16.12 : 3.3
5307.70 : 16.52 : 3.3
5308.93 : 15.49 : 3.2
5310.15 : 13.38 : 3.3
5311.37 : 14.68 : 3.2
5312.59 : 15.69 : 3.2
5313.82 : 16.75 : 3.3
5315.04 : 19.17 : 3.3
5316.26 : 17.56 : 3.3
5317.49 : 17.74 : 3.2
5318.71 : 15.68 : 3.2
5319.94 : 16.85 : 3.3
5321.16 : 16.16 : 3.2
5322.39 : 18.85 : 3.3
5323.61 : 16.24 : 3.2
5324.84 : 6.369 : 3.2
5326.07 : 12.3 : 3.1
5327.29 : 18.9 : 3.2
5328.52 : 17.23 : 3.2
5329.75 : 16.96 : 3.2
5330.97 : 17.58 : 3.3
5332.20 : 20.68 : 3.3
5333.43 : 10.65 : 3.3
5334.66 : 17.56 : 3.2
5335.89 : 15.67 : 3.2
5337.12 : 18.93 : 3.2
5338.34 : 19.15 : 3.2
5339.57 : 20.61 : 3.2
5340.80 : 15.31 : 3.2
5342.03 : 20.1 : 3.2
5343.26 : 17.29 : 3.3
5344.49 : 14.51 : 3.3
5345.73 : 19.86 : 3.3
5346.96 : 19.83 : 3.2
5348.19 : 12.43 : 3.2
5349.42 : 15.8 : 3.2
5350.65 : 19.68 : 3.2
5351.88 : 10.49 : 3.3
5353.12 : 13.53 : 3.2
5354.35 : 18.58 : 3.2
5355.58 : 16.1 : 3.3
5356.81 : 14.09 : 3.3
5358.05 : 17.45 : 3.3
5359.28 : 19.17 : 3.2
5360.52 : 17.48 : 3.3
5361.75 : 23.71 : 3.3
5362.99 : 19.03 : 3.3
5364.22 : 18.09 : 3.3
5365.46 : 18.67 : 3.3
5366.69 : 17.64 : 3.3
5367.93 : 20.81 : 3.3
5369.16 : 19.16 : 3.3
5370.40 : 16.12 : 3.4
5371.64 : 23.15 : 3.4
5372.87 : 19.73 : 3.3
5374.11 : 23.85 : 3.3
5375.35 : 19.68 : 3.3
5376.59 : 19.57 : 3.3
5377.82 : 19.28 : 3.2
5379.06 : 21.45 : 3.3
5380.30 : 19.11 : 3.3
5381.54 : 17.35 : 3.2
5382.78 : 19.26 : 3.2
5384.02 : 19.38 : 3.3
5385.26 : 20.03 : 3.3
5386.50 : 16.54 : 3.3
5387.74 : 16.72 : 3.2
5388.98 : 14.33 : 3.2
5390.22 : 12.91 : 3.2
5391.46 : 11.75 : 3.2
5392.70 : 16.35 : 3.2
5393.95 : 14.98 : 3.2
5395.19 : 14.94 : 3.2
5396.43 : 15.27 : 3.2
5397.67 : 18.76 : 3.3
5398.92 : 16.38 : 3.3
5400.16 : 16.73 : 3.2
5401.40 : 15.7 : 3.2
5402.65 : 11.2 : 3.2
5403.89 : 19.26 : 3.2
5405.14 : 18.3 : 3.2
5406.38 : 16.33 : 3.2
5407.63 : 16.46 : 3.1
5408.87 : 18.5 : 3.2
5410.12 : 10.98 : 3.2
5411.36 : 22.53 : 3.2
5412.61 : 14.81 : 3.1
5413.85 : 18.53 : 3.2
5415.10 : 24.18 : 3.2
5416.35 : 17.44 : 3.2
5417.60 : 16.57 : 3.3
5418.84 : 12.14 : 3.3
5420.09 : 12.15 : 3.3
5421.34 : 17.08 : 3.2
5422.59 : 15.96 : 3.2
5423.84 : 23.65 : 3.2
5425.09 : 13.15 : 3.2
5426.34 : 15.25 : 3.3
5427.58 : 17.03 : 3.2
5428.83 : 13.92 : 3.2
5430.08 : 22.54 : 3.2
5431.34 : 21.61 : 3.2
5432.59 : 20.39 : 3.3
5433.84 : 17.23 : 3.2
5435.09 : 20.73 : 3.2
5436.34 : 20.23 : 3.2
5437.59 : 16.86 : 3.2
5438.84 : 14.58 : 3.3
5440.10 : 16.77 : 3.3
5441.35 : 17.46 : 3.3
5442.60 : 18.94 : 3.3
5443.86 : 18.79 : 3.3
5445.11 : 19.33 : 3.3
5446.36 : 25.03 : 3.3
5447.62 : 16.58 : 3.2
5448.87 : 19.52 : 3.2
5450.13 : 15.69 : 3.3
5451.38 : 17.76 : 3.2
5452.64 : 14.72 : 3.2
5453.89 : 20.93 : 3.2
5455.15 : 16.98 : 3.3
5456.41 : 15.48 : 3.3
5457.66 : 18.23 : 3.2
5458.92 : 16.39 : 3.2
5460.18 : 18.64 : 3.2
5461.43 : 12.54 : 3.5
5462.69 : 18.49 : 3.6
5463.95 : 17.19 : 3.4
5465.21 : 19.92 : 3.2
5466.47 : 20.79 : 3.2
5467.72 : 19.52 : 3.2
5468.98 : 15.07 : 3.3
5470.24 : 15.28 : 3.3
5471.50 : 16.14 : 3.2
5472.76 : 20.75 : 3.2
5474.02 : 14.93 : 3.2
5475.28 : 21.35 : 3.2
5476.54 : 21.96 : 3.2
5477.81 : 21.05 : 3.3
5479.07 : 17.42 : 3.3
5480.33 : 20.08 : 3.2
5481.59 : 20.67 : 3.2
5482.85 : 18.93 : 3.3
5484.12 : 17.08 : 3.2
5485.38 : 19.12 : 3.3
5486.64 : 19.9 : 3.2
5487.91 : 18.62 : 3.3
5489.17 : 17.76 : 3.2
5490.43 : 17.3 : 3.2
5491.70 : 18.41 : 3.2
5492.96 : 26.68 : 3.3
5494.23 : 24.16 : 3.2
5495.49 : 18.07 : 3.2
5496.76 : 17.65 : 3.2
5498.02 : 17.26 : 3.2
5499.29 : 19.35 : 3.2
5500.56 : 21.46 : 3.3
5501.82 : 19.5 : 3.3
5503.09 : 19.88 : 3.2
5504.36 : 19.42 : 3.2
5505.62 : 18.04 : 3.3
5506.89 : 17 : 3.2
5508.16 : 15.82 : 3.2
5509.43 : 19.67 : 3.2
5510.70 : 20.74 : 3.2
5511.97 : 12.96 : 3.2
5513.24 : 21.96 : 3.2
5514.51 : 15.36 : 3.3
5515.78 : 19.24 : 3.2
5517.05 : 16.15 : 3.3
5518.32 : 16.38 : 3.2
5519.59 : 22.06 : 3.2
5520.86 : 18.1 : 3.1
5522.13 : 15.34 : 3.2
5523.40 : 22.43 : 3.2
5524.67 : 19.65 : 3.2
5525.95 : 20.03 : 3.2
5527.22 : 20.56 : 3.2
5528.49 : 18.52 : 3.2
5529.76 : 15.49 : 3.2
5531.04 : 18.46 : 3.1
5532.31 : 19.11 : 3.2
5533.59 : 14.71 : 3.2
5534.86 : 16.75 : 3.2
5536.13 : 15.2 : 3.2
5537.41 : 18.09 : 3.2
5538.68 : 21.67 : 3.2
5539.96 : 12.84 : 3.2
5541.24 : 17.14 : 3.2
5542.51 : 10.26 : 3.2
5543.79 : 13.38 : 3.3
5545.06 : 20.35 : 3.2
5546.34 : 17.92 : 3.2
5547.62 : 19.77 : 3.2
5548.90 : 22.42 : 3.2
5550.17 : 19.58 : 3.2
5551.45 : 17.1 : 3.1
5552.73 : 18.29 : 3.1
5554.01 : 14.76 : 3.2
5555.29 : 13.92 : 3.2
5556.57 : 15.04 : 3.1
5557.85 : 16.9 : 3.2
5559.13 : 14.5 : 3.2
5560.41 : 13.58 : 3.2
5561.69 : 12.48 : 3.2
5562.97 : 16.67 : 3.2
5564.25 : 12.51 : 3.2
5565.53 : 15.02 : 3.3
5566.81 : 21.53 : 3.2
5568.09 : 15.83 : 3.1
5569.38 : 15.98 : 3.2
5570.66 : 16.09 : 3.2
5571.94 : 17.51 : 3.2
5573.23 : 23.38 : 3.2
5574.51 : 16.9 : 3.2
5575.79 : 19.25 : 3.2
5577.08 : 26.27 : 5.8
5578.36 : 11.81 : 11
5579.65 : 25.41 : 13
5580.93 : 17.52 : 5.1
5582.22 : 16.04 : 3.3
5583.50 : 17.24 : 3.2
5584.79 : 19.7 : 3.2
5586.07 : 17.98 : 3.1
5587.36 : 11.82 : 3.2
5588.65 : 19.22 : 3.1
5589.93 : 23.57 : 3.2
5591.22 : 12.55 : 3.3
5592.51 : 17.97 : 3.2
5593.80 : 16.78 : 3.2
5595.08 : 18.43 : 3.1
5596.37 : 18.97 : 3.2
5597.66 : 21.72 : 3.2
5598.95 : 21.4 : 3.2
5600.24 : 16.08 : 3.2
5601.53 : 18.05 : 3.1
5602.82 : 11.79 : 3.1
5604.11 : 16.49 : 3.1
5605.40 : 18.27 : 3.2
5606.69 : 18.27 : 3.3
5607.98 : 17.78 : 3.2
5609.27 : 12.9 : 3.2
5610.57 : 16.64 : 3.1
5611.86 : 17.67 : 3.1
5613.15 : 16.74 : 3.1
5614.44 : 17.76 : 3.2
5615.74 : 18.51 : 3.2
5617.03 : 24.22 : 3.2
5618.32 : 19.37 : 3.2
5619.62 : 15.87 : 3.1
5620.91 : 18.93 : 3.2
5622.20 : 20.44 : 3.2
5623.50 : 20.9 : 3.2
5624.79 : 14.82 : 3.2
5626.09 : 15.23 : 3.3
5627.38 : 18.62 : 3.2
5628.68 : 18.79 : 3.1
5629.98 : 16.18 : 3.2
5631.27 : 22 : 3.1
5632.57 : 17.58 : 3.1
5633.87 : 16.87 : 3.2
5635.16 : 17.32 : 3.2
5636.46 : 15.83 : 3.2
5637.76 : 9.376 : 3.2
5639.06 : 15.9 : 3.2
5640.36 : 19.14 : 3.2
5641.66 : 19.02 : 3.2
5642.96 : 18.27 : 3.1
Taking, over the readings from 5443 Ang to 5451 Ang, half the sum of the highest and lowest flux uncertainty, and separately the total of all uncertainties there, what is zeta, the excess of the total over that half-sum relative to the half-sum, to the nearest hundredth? 5.03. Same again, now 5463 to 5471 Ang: 4.94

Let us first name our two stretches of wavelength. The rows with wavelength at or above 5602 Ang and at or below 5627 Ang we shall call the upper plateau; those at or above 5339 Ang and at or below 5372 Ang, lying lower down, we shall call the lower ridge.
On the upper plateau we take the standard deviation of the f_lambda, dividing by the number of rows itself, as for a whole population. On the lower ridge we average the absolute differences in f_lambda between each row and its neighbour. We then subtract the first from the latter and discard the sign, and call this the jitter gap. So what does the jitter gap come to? 0.8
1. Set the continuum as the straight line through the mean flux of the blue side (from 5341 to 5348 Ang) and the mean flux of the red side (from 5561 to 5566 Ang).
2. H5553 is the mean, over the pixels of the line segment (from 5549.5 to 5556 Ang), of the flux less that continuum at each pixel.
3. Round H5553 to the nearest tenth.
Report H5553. 2.4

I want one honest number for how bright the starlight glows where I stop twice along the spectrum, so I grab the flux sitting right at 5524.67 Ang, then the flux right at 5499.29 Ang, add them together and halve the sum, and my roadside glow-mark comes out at 19.5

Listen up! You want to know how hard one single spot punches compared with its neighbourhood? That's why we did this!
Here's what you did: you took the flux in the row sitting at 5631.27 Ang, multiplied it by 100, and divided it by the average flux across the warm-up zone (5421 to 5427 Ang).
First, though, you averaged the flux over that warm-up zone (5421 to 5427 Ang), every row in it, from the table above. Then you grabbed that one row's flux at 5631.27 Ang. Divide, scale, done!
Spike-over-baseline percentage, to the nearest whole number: 129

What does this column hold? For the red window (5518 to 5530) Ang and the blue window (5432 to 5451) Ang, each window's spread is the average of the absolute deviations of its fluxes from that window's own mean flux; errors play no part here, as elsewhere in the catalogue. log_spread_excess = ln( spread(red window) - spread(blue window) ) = -2.0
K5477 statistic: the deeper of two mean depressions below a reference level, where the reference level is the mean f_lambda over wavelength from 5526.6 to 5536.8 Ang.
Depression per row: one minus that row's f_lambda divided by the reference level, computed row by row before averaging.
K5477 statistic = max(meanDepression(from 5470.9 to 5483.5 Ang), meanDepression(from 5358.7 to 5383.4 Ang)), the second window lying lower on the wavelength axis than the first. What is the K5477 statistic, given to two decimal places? -0.11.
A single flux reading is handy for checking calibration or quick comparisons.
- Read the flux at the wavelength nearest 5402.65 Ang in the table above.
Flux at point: 11.2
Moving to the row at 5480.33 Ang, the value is 20.08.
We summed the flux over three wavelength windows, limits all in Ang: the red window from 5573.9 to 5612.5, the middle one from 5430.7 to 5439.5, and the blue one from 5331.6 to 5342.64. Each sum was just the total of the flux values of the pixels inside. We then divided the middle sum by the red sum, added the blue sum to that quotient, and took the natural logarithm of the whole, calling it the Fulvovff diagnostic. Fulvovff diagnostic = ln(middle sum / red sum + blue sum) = 5.1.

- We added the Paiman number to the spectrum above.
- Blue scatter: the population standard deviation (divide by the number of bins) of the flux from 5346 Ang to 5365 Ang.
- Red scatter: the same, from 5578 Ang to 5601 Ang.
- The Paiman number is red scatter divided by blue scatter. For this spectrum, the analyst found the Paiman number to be 1.10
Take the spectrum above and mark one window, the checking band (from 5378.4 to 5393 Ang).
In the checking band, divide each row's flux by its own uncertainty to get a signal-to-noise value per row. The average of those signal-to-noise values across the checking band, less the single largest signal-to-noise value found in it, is -1.23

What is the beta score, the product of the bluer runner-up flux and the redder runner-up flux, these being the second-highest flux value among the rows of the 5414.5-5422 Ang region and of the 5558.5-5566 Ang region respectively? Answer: 262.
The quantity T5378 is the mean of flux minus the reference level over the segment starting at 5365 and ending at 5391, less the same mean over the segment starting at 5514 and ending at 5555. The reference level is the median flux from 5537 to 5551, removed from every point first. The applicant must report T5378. 1.1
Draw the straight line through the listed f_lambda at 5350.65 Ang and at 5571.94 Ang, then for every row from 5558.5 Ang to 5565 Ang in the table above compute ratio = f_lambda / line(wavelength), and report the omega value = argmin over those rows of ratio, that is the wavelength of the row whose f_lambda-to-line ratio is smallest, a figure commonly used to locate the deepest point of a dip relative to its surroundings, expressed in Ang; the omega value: 5561.69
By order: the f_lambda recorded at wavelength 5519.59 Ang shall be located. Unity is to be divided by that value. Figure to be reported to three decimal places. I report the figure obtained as 0.045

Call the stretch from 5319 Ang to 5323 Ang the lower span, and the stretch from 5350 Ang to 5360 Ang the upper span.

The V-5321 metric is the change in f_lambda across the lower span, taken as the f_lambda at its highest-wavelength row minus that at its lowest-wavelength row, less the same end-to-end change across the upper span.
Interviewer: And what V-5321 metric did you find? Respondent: 3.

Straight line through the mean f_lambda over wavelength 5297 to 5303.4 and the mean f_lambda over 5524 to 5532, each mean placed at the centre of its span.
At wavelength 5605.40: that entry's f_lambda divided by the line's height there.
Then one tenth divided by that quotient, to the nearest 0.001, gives 0.110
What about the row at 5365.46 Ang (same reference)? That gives 0.087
